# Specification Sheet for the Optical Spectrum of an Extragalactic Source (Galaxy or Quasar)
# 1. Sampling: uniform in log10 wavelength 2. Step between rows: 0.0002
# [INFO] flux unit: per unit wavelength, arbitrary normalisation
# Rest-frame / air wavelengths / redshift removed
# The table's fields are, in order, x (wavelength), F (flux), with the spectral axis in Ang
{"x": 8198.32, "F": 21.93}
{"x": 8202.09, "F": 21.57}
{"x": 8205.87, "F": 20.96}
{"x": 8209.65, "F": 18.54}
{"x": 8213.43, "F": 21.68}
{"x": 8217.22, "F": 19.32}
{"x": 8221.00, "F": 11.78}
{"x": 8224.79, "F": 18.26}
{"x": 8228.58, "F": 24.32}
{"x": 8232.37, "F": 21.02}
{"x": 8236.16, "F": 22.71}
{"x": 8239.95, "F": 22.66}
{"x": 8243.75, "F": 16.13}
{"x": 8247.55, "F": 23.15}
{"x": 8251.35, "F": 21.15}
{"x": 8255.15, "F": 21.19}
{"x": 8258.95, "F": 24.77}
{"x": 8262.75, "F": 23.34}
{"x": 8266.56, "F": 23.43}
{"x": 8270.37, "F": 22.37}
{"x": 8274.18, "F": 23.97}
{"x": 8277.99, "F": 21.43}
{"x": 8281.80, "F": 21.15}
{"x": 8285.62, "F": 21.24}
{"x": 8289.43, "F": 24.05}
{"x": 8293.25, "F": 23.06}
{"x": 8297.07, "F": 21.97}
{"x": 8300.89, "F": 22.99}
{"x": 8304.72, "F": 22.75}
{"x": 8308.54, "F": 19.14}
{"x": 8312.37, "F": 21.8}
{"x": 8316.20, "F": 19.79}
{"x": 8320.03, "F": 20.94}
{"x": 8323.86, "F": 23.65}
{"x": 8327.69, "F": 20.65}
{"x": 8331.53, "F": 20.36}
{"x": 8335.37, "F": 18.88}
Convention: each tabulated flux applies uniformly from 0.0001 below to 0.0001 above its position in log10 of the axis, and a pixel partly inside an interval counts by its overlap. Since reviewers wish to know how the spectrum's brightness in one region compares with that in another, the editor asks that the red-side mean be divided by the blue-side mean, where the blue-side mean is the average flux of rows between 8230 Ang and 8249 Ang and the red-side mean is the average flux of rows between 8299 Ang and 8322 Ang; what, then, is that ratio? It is 1.00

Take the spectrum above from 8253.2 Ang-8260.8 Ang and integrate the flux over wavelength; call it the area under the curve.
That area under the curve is 175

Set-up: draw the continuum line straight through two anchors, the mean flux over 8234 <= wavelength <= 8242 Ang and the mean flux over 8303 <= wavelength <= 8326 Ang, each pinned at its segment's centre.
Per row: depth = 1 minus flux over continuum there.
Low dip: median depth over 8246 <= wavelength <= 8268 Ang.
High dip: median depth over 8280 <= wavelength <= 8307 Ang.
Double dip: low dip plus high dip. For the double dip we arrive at -0.10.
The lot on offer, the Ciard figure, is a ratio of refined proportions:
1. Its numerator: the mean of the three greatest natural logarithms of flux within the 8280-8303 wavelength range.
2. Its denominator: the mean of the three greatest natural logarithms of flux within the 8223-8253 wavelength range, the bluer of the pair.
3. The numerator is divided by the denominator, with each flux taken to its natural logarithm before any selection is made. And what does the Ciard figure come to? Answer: 1.00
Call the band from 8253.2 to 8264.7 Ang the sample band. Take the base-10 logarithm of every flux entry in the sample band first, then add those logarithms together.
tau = 4.09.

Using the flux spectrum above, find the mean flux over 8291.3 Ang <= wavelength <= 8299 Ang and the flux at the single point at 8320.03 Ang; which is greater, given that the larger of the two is 22.5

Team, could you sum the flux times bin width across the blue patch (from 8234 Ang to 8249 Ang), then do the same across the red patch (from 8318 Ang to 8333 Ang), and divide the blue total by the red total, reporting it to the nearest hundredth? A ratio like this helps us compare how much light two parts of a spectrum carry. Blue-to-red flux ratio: 0.98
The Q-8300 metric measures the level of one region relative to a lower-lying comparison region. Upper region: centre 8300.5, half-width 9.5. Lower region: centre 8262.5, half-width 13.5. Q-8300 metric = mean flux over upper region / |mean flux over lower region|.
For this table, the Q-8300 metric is 0.96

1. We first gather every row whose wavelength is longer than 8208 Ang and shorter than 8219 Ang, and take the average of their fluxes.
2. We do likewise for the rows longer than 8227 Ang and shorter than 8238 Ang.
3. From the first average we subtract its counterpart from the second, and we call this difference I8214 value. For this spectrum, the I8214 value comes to -2.8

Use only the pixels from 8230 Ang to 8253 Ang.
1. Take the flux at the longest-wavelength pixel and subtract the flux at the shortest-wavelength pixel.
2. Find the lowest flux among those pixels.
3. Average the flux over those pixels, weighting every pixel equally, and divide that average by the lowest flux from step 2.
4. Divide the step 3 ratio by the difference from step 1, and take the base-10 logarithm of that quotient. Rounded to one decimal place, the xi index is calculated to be 1.0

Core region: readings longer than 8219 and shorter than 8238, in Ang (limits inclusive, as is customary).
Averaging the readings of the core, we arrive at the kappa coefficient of 19.6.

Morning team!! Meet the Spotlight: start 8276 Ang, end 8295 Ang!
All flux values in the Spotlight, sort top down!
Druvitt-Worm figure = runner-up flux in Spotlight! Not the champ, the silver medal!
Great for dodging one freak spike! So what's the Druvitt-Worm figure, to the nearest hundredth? 23.06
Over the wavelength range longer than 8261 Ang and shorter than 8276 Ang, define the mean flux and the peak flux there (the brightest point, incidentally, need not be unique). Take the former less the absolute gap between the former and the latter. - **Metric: 22.6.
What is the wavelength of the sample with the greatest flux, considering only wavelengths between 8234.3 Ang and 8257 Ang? 8247.55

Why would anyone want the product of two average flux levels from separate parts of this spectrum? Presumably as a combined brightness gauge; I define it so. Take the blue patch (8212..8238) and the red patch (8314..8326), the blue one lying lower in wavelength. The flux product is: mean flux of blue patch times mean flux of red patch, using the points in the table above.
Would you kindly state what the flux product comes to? 426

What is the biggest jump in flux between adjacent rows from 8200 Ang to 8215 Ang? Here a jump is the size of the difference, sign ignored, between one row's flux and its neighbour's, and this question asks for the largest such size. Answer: 3.1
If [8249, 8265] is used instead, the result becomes 3.6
